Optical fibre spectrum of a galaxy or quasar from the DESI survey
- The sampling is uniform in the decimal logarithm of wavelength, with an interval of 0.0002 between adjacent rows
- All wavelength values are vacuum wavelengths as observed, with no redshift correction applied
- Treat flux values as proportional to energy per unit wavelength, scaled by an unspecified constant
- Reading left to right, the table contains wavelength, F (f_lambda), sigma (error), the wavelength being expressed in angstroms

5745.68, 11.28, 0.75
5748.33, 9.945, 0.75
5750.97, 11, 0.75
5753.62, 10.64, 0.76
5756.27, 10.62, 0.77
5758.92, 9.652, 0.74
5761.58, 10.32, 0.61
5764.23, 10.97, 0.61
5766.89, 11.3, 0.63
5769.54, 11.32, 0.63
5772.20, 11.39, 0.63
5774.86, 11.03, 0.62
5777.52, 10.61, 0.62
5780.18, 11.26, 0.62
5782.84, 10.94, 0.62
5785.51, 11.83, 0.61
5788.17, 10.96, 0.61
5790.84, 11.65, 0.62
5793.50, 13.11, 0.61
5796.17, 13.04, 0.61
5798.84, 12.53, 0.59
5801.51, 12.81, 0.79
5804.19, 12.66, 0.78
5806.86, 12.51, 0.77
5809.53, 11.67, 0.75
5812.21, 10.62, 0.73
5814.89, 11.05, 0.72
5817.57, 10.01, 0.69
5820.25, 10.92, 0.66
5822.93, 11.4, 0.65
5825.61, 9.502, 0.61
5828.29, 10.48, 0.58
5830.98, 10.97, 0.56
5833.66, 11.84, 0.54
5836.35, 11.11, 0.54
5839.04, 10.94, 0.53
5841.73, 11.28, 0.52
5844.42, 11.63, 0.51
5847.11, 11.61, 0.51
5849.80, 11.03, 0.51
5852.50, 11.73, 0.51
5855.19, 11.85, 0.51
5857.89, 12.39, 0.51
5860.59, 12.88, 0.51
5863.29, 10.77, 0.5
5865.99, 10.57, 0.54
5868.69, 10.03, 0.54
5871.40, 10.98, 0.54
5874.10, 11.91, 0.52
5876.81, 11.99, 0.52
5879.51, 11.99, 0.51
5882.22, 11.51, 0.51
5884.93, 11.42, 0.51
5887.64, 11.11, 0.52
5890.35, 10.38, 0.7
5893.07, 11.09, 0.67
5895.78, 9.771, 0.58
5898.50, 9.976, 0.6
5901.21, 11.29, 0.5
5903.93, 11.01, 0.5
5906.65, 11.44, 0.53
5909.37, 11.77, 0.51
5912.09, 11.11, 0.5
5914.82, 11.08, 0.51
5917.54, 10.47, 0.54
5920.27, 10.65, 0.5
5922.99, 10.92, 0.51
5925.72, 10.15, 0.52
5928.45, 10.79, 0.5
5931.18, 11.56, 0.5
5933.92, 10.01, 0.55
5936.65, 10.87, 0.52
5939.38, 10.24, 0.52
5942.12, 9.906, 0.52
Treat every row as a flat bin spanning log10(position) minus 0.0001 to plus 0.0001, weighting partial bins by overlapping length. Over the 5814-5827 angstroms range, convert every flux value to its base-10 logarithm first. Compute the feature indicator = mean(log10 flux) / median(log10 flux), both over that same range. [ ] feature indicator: 0.99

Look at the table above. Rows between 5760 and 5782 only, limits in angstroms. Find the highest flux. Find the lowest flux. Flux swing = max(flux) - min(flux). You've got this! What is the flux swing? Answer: 1.07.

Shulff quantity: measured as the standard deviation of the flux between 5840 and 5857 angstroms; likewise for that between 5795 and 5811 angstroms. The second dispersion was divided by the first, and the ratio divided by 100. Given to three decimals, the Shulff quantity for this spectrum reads 0.015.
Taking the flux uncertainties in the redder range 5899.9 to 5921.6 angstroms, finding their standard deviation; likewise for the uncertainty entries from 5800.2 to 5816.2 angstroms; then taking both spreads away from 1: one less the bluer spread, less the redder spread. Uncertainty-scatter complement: 0.96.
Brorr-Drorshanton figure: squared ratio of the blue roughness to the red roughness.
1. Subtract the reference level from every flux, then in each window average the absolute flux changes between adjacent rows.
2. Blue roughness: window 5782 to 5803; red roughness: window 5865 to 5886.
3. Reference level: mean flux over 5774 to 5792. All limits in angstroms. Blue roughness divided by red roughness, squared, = 2.4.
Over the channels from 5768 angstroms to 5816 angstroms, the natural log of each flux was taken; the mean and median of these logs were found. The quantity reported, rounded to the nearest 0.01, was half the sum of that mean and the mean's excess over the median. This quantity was 1.24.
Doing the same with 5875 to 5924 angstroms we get 1.20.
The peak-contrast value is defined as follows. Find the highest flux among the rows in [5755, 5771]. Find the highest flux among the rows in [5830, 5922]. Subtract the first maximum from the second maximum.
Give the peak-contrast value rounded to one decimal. 1.6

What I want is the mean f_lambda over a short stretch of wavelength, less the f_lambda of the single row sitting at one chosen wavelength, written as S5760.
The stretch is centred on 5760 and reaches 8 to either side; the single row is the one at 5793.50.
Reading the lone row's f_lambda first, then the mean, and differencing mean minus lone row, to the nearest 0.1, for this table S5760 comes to -2.5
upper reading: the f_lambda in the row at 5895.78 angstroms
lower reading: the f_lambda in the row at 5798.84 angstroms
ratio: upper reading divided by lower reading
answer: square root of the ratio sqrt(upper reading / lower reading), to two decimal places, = 0.88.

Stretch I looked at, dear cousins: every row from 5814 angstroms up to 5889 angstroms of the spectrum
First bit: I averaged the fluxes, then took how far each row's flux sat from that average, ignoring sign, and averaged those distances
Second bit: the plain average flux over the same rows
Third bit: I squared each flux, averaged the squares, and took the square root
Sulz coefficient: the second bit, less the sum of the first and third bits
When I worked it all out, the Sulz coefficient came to -0.59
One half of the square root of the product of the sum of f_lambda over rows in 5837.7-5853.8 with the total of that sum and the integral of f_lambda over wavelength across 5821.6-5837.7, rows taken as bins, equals 64.4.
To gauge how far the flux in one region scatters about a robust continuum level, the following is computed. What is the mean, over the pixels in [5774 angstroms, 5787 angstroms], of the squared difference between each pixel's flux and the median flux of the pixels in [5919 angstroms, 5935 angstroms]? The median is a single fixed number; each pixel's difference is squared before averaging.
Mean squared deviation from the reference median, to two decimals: 0.34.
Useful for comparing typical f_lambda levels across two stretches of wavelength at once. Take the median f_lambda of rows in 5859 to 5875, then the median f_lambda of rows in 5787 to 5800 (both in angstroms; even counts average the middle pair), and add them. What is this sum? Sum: 23.4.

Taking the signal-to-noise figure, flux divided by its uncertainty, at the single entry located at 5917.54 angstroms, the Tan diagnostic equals 19.4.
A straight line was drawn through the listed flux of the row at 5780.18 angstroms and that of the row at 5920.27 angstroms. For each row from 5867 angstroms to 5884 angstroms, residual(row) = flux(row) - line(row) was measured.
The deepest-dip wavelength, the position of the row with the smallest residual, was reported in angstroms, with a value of 5868.69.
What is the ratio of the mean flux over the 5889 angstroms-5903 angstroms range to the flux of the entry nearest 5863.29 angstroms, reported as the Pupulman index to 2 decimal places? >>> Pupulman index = 0.98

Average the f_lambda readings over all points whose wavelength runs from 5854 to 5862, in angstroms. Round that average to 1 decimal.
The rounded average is 12.4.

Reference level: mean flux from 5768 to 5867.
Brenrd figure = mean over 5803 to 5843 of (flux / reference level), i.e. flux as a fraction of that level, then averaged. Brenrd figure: 0.97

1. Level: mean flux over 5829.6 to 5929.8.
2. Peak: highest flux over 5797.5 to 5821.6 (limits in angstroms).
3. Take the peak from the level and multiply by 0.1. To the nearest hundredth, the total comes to -0.16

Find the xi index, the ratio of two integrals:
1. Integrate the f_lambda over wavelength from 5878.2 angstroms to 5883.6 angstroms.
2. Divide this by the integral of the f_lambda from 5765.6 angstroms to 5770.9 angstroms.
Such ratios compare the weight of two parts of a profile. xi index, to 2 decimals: 1.06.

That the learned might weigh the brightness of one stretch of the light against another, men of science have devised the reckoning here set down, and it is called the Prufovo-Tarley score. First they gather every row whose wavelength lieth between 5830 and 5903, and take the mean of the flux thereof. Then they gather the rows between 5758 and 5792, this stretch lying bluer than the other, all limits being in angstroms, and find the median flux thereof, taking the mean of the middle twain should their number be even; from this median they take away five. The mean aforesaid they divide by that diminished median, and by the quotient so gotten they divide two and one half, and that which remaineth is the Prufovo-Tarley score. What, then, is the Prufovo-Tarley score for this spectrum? 1.34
